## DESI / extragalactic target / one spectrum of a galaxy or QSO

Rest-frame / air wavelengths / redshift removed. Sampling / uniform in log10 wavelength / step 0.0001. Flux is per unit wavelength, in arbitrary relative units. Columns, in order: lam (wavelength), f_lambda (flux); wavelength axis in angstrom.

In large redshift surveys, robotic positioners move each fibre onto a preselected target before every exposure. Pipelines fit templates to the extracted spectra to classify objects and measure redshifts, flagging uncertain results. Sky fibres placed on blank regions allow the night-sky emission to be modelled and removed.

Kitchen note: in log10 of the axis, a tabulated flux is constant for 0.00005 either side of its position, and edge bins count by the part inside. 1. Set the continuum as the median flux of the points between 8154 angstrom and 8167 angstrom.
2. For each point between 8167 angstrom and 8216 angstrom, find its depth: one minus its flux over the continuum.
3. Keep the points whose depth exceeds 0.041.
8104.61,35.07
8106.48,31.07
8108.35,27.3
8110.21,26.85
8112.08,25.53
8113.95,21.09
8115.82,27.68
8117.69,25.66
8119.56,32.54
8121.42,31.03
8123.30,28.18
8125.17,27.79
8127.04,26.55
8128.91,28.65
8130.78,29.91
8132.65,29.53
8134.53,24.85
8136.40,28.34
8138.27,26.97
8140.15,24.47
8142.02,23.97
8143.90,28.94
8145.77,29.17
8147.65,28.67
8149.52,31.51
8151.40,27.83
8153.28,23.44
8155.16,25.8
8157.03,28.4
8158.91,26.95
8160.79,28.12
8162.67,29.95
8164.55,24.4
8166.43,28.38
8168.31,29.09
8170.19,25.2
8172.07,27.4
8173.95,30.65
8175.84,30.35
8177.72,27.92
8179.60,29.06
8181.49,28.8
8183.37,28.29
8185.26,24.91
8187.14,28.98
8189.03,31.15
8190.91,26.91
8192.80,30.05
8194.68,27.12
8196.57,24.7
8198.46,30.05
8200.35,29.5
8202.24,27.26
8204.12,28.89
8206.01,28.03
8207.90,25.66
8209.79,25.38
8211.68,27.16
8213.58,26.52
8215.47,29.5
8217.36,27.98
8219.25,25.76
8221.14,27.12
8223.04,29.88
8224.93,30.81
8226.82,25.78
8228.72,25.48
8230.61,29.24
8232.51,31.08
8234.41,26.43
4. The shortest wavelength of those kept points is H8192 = 8170.19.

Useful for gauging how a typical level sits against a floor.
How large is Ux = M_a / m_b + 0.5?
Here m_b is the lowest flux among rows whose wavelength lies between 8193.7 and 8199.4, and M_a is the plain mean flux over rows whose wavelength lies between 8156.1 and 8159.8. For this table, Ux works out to 1.620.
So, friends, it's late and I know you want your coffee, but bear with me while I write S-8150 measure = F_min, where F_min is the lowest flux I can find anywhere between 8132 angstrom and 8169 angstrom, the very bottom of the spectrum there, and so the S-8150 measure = 23.44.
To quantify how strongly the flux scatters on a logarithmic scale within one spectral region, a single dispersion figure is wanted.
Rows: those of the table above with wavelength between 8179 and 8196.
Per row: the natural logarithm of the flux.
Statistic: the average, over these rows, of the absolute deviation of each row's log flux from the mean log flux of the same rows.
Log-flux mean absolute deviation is 0.049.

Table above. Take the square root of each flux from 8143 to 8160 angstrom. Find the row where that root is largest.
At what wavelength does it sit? 8149.52 angstrom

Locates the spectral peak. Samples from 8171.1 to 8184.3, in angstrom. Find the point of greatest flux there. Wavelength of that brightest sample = 8173.95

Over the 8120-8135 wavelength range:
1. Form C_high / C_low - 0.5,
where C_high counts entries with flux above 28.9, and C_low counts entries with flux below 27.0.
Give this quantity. 1.0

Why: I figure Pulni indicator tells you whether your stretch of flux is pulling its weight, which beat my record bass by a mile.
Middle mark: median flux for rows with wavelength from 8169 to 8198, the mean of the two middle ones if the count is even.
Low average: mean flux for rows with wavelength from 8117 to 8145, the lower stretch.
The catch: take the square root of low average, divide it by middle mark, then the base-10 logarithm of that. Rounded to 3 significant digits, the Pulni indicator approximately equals -0.729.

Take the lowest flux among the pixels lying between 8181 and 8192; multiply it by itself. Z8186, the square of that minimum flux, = 621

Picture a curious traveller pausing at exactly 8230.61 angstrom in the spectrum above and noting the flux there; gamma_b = 29.24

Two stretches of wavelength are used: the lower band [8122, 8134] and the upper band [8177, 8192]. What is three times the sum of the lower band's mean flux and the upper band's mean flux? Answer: 170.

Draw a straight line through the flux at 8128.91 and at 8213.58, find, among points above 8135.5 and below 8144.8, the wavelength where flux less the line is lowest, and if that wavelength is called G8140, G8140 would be 8142.02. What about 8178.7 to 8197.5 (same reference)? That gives 8185.26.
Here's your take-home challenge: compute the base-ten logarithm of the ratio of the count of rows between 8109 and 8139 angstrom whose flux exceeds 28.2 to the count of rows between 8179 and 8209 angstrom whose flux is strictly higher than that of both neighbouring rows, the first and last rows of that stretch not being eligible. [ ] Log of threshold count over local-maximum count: 0.176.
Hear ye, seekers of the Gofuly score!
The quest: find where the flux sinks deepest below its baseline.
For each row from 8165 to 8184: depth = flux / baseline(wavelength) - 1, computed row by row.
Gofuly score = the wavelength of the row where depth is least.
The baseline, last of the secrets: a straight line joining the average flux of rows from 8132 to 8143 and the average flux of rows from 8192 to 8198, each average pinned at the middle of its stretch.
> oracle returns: 8170.19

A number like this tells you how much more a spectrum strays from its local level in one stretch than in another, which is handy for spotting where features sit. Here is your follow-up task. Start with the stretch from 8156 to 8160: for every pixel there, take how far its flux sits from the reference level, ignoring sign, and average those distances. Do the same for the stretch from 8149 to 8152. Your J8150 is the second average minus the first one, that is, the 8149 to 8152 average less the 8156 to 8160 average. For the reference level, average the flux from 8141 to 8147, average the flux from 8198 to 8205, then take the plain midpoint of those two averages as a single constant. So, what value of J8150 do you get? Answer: 1.1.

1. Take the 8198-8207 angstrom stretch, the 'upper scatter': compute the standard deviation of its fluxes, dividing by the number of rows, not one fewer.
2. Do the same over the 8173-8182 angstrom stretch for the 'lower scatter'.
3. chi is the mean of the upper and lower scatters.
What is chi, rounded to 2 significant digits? 1.0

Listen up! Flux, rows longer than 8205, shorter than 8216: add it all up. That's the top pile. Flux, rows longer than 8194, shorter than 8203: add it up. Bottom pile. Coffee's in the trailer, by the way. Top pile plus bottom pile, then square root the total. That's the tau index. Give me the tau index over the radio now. 17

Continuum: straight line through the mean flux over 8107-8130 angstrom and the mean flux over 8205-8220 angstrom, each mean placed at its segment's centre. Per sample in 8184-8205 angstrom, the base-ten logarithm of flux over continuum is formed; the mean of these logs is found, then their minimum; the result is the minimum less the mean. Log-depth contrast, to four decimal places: -0.0553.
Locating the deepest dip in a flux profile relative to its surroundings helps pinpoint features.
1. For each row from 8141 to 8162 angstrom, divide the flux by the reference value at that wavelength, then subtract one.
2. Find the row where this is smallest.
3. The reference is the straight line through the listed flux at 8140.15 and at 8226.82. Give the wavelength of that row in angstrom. 8153.28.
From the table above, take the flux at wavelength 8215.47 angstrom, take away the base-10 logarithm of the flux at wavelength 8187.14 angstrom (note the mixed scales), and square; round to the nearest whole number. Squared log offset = 786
